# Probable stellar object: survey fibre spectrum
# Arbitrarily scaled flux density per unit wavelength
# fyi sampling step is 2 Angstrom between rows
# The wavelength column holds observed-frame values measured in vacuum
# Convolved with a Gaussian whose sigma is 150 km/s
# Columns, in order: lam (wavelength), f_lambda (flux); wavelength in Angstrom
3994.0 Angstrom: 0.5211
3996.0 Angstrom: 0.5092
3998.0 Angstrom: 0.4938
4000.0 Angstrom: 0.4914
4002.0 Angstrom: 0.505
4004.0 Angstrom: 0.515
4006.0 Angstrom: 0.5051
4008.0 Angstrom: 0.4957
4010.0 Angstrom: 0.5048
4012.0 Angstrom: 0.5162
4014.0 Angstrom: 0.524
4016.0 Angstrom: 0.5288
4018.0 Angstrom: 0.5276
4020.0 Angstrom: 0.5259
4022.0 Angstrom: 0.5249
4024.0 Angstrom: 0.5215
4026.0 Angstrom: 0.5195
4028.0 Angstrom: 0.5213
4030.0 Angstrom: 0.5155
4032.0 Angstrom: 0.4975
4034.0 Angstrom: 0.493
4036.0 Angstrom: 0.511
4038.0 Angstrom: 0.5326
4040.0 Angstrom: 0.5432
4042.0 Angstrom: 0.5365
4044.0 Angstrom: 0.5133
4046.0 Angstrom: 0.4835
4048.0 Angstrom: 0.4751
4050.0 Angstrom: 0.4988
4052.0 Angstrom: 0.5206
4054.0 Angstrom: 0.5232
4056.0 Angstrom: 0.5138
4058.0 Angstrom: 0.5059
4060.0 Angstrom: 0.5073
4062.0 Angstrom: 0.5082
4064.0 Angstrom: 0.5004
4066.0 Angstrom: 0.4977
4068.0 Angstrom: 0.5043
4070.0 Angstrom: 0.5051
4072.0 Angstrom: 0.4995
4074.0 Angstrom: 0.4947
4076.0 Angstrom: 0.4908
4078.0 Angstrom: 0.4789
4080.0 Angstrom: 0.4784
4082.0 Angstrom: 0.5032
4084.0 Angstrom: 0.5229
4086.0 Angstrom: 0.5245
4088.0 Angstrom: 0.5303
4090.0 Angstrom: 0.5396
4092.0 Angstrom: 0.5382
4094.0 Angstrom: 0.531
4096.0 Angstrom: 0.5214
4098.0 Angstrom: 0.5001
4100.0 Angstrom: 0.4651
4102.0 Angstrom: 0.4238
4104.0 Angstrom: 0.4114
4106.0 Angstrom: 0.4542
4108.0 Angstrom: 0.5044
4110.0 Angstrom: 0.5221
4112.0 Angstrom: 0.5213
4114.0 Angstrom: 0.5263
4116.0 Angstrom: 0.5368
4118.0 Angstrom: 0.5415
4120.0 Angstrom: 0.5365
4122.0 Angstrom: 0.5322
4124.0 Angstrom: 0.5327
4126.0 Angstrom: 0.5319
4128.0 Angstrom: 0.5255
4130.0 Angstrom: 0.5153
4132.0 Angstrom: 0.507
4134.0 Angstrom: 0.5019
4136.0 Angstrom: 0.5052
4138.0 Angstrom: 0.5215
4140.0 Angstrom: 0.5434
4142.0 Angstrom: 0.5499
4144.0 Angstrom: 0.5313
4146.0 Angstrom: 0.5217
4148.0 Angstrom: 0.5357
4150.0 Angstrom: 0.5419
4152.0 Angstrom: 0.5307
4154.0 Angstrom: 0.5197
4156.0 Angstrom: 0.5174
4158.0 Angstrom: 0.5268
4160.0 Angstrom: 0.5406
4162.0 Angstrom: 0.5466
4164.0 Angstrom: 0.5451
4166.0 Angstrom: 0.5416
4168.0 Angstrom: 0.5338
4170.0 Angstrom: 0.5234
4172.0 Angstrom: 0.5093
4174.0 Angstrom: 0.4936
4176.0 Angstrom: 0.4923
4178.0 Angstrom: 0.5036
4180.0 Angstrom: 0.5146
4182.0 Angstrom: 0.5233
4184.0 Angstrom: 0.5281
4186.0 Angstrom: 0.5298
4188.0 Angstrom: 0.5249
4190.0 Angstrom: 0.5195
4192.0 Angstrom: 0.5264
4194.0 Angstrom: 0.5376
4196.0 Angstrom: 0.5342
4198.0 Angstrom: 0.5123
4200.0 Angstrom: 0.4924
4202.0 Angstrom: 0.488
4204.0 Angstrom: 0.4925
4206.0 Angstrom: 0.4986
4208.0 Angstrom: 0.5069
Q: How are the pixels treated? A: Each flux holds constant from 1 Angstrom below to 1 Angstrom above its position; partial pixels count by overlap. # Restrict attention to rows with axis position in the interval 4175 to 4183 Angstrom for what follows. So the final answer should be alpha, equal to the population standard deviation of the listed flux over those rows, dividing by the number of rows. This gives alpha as 0.012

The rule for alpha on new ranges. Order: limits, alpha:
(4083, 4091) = 0.007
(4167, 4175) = 0.015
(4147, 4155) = 0.008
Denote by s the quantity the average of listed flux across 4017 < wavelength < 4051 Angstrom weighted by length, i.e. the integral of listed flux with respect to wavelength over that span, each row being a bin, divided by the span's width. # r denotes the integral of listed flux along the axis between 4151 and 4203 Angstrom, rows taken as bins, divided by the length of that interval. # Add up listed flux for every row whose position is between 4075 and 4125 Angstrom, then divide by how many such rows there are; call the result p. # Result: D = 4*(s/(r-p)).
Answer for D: 140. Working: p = 0.507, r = 0.521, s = 0.514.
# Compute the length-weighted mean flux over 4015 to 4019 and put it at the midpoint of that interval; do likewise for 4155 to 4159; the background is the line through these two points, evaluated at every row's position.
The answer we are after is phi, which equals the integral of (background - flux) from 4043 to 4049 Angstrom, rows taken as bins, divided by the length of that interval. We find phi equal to 0.036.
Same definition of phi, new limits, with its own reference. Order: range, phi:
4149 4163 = -0.010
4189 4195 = -0.007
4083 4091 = -0.004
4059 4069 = 0.023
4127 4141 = 0.006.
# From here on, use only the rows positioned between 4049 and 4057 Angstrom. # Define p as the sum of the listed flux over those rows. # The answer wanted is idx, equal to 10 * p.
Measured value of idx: 20.56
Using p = 2.06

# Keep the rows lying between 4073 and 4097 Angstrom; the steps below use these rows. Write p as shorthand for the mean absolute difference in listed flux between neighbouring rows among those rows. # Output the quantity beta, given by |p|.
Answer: 0.0087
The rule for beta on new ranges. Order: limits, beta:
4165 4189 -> 0.0083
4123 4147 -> 0.0097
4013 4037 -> 0.0057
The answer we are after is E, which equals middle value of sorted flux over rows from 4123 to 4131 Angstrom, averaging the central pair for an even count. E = 0.5287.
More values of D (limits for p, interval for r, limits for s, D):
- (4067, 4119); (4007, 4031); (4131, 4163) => 131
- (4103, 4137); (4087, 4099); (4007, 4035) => 141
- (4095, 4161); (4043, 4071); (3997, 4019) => -186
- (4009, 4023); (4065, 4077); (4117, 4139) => -91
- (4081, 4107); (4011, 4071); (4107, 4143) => 133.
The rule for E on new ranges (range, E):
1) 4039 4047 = 0.5249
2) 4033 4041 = 0.5218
